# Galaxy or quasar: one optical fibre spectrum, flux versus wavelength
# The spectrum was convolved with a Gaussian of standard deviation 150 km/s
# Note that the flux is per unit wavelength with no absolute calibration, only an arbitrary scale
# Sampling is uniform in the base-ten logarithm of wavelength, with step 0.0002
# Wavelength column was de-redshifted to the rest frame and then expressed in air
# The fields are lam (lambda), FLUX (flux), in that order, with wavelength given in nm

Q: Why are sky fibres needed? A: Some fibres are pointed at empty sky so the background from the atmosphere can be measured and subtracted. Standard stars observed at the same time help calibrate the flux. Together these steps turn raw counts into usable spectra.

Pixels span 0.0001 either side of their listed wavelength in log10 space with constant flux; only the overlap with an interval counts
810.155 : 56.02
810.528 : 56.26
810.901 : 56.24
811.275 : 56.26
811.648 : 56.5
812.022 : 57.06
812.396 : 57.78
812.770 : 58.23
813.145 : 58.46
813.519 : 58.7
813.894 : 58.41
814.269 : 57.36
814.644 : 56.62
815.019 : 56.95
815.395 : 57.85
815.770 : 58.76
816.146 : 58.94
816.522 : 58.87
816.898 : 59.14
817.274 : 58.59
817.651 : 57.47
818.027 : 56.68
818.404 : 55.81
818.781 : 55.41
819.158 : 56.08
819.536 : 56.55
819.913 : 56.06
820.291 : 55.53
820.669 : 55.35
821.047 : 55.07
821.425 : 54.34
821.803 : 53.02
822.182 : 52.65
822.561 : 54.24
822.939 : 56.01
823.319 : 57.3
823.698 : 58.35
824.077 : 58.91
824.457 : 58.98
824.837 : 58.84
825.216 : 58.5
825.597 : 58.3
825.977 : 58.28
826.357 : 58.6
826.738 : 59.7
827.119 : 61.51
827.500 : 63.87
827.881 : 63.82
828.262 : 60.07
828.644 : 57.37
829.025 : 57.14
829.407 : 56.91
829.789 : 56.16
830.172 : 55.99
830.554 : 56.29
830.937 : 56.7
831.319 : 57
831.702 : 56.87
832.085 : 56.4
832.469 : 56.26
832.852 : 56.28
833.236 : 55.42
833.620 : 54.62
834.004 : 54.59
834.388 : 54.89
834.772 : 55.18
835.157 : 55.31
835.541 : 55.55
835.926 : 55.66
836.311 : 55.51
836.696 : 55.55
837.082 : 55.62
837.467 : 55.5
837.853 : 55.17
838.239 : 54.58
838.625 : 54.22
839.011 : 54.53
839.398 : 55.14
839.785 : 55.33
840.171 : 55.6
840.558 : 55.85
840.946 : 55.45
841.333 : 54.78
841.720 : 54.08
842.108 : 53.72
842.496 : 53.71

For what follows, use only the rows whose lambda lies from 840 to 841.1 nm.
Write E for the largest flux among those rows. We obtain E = 55.85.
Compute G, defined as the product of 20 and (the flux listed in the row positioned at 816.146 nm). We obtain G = 1179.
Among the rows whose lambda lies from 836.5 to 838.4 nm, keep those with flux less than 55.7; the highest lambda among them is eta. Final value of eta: 838.239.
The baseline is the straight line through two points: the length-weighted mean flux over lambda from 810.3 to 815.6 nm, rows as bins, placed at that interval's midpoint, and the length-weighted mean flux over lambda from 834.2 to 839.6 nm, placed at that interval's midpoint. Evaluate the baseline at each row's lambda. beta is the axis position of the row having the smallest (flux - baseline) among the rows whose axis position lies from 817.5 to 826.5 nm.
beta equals 822.182 nm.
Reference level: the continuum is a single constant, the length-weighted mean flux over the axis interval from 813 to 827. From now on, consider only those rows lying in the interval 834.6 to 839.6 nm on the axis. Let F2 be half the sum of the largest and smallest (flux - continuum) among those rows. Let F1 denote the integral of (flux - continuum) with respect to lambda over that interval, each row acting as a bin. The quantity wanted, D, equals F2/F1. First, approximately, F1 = -9.9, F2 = -2.2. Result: 0.23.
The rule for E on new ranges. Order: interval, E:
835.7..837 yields 55.66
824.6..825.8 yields 58.84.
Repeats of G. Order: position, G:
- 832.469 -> 1125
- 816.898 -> 1183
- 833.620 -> 1092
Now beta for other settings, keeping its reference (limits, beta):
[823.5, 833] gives 830.172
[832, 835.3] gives 833.620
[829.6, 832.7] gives 830.172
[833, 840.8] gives 833.620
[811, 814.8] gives 811.275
